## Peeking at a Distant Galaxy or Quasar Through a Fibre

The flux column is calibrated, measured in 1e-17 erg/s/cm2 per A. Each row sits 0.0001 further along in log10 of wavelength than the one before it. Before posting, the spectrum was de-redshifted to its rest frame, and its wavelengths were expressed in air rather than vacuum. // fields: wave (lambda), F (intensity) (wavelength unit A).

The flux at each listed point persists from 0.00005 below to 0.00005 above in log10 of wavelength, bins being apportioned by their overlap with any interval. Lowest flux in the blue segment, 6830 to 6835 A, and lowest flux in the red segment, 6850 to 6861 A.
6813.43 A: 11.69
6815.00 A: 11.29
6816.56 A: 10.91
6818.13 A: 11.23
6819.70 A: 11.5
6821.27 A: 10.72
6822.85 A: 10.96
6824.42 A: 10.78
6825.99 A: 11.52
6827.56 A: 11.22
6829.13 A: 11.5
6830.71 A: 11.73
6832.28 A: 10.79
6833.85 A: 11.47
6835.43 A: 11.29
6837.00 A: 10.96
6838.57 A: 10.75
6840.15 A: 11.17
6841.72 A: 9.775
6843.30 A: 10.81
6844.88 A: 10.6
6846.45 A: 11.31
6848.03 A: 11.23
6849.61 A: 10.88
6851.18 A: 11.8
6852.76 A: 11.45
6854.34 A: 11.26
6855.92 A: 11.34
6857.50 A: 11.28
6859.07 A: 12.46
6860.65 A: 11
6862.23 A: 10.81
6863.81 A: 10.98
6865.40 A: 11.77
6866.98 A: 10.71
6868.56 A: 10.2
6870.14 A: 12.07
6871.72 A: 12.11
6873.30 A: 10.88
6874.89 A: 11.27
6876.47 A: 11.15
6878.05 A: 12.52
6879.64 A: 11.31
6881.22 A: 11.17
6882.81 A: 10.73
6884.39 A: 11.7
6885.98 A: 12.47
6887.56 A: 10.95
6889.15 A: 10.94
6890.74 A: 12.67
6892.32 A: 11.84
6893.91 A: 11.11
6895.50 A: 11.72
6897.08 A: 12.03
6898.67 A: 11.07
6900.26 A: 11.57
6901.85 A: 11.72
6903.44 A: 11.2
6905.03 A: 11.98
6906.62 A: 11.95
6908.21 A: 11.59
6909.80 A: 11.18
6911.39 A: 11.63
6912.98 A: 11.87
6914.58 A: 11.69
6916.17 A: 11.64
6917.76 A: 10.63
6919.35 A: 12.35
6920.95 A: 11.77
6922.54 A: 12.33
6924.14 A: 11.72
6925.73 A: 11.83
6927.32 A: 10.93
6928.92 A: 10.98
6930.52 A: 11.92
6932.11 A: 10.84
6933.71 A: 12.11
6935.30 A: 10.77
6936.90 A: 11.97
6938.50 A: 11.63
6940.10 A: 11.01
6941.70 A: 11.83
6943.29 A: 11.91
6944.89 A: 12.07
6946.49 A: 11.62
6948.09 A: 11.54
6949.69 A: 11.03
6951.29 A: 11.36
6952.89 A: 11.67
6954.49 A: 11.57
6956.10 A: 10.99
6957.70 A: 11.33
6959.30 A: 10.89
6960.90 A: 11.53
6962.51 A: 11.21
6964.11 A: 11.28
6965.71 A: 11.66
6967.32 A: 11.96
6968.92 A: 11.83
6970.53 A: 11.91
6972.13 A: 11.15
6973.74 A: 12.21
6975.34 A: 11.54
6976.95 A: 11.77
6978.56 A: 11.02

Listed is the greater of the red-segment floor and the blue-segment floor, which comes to 11.00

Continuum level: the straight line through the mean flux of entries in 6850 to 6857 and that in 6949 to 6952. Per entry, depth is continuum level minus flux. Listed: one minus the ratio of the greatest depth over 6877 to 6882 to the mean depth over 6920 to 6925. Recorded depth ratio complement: 1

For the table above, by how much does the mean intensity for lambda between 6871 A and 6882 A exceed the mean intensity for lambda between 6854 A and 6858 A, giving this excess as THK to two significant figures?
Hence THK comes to 0.19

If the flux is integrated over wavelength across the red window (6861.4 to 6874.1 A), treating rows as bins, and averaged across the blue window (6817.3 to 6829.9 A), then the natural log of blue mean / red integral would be -2.54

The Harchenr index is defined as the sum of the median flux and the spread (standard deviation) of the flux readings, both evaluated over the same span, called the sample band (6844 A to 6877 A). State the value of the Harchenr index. 11.8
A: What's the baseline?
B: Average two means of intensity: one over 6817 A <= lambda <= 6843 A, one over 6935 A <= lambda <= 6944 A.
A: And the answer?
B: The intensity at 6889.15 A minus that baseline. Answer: -0.4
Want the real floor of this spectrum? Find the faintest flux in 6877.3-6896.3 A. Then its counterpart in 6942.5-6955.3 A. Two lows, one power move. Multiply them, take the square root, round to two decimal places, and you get 10.88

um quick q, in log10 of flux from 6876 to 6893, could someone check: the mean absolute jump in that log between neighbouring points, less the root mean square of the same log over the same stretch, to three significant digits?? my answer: -1.03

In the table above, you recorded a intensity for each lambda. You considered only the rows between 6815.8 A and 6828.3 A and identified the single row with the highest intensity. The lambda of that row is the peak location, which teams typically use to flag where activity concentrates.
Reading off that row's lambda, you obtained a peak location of 6825.99 A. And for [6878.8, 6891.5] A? 6890.74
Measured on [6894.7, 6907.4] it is 6897.08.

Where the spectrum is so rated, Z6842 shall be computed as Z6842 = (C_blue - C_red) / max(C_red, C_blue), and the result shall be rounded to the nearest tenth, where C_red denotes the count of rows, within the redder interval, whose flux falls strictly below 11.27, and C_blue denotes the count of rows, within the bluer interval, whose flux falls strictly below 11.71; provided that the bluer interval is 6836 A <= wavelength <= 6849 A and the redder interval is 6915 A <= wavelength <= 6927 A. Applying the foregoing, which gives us 0.9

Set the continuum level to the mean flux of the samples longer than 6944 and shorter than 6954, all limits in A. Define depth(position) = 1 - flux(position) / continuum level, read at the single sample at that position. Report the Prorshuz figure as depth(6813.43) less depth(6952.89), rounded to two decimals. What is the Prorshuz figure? 0.00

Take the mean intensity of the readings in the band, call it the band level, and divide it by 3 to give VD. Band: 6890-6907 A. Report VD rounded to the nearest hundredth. 3.90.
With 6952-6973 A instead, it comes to 3.82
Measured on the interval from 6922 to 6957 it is 3.84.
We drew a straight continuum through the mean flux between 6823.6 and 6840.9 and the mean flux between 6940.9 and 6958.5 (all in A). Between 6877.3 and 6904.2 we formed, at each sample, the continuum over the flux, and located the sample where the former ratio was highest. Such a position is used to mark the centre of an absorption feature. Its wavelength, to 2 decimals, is 6882.81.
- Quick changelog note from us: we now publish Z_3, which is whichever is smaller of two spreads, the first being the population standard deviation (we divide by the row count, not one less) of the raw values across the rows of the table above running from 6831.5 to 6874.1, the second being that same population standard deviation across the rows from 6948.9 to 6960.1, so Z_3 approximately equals 0.28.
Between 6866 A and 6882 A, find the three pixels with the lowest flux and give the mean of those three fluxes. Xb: 10.6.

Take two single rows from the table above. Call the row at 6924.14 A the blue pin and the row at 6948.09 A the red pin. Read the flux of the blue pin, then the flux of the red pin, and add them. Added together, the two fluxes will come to 23.3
